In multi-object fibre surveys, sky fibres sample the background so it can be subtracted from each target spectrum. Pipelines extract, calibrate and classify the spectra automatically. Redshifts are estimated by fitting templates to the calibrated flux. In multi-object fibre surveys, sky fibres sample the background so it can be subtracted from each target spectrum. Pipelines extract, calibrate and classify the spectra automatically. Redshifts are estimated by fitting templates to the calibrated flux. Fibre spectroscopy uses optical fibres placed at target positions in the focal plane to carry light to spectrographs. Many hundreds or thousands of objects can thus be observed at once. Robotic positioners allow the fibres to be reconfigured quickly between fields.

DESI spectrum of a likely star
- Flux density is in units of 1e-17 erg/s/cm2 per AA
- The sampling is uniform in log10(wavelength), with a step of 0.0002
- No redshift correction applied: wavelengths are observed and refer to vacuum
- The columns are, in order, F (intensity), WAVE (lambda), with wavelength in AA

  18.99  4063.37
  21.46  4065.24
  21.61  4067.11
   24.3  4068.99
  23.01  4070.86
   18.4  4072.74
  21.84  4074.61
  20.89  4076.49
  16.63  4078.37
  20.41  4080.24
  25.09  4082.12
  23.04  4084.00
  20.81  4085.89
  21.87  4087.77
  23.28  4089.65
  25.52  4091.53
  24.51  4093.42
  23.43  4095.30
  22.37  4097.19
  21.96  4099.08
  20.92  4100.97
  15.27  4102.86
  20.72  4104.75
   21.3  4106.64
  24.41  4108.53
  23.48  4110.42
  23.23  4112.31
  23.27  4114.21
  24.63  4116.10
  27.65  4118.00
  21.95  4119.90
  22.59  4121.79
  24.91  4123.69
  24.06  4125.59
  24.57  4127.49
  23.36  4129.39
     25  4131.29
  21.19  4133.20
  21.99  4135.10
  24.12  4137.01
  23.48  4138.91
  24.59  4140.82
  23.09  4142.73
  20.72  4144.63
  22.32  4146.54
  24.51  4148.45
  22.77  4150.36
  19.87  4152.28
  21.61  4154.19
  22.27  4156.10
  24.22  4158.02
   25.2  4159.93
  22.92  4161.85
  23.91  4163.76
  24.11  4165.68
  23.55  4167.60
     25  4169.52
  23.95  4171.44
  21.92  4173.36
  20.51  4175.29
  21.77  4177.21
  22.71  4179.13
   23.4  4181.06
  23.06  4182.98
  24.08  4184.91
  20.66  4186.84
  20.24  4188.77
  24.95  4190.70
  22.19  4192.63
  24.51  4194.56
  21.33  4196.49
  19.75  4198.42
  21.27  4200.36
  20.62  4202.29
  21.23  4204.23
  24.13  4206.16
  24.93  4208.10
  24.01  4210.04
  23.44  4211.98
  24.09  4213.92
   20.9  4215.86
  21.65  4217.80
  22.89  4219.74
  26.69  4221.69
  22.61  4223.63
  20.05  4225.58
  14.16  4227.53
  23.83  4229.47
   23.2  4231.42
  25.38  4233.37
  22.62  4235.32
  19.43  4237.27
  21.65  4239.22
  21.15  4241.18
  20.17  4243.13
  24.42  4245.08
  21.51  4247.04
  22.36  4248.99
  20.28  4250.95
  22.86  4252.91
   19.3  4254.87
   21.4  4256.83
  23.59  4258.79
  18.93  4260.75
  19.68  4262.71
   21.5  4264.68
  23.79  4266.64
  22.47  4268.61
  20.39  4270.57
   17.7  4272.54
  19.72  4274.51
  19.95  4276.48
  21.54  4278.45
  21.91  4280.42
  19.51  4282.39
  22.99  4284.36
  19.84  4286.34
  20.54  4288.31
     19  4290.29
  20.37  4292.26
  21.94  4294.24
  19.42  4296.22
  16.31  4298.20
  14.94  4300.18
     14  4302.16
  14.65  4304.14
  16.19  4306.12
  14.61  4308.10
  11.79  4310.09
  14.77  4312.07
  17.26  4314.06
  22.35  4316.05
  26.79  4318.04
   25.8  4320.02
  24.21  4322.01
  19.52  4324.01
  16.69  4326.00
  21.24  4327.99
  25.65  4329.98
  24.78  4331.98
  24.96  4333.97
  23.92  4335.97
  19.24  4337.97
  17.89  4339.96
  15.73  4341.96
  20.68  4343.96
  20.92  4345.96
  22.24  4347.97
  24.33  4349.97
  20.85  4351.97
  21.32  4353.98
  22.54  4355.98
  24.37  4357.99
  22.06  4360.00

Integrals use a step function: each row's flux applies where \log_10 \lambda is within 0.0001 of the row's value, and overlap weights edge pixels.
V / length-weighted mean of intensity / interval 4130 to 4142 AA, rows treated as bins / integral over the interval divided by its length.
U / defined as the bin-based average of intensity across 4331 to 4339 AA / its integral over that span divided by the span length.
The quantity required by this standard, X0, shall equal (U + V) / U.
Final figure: 2.01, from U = 23.2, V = 23.4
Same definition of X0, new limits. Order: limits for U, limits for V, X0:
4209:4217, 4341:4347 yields 1.83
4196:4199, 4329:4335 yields 2.22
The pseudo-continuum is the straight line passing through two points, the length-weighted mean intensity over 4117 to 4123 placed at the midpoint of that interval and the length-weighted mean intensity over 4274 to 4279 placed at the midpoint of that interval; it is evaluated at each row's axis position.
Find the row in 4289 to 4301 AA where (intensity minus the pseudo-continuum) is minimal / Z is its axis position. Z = 4300.18 AA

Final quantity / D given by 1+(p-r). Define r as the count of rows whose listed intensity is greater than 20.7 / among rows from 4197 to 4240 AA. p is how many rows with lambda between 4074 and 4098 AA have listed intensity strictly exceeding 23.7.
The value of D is -13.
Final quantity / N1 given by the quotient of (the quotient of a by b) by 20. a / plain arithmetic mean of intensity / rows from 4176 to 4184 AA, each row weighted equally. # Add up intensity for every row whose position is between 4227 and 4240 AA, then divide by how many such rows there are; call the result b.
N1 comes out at 0.0530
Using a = 22.7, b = 21.5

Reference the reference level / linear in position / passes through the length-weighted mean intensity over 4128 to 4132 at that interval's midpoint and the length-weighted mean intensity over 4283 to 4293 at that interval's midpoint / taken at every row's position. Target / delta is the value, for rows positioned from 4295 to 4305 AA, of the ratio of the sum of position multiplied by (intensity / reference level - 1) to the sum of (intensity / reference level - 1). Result 4301.2 AA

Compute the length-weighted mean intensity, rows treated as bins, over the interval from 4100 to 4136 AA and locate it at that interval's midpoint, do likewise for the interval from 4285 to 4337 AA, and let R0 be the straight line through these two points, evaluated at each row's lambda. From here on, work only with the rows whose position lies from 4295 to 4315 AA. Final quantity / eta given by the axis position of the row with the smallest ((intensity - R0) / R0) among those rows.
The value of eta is 4310.09 AA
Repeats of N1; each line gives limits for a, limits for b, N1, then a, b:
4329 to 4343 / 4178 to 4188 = 0.0477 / 21.7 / 22.8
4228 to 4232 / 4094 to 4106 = 0.0566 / 23.5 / 20.8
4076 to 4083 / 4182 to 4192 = 0.0459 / 20.8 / 22.6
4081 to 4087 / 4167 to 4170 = 0.0473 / 23.0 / 24.3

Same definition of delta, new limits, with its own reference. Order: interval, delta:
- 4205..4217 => 4208.8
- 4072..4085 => 4077.1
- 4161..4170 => 4168.7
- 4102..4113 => 4105.1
